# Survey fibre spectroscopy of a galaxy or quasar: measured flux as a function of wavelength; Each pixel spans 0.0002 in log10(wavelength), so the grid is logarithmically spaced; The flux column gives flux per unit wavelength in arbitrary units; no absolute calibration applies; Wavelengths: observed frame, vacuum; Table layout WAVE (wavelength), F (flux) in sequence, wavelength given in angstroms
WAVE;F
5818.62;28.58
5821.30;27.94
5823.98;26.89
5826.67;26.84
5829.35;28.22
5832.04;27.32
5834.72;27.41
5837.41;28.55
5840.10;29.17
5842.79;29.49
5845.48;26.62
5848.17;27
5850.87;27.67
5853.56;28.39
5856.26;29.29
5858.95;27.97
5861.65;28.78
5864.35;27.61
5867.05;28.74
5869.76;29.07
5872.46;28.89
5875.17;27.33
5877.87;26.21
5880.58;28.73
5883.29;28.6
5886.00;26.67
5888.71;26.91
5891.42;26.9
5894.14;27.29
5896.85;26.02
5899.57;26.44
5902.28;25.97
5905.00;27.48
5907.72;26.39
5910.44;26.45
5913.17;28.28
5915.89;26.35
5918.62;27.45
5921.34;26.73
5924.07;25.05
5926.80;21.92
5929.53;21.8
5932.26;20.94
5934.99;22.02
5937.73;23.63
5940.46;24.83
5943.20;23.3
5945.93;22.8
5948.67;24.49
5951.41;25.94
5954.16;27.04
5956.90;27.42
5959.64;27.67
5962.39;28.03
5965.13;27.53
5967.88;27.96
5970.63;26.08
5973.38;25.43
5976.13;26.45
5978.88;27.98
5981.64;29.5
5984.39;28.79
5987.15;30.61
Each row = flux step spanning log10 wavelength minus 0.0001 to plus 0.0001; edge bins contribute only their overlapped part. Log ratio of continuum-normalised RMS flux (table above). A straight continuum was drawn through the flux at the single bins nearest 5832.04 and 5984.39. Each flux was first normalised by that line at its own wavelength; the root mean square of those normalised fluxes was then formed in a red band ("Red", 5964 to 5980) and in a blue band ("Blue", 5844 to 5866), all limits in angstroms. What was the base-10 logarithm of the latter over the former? 0.033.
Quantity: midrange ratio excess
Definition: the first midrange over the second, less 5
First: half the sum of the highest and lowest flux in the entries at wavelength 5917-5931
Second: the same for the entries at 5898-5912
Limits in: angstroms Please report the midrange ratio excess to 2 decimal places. -4.08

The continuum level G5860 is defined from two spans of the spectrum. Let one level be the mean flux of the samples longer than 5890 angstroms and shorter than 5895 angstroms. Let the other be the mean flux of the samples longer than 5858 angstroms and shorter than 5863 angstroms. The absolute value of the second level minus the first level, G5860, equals 1.3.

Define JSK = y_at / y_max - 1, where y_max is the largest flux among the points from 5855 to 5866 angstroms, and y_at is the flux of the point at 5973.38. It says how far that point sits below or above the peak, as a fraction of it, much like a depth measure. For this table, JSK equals -0.132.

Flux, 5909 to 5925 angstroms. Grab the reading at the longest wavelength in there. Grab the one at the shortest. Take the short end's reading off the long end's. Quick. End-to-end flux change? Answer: -1.4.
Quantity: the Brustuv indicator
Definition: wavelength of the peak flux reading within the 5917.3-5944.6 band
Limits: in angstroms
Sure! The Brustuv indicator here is 5918.62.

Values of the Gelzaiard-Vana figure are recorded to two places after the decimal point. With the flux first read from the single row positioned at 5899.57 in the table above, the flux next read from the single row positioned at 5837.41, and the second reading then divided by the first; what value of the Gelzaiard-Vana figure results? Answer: 1.08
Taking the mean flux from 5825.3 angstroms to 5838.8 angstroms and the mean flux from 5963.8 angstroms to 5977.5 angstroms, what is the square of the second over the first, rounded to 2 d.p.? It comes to 0.93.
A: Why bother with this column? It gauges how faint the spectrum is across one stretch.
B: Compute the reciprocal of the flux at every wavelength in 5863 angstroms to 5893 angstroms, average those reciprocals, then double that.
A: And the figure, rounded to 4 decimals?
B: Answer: 0.0721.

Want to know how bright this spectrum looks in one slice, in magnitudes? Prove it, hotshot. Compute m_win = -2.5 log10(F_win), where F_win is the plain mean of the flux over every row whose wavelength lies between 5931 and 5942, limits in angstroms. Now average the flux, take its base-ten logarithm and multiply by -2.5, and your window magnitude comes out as -3.40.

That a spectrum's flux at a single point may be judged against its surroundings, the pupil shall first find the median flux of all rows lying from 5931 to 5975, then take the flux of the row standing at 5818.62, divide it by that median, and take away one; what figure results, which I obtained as 0.11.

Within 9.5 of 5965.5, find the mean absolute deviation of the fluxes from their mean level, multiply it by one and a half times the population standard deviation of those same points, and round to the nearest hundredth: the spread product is 1.12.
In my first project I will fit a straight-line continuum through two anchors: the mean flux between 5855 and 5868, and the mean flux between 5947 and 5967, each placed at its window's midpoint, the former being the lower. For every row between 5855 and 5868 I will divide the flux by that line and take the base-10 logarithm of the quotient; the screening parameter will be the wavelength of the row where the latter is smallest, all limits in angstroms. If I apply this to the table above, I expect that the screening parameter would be 5864.35 angstroms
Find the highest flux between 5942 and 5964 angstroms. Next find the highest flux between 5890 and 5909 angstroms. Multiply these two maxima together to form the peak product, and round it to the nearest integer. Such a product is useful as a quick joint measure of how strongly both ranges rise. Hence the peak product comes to 770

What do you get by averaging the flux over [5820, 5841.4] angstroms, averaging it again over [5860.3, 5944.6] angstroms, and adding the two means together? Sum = 54.0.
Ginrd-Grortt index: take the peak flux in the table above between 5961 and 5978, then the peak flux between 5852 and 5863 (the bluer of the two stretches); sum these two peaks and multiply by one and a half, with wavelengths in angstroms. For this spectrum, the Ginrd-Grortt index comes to 86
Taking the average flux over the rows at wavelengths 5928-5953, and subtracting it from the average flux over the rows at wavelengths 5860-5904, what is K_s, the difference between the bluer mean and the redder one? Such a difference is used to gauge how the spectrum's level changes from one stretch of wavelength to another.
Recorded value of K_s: 4.2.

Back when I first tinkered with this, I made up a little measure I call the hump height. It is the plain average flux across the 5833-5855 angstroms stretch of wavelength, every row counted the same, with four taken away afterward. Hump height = 24.0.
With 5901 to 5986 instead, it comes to 21.9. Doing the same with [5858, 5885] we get 24.2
